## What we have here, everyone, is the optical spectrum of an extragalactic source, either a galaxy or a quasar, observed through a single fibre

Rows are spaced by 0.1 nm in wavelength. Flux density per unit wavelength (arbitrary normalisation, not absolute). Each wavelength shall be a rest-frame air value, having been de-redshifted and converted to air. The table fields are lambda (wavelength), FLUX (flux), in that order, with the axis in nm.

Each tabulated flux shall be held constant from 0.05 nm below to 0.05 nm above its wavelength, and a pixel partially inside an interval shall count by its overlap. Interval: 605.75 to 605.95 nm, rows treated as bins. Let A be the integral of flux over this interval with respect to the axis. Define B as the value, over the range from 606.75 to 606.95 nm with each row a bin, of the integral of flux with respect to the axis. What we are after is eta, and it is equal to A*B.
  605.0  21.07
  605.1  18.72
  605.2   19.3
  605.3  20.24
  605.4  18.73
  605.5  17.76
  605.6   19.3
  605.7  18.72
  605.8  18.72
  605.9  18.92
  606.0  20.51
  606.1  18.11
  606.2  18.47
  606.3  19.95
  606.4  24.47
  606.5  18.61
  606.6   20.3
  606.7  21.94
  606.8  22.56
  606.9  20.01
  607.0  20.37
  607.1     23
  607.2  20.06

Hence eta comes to 16.0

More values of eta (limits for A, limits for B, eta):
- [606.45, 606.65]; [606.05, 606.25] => 14.2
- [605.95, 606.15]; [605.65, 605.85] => 14.5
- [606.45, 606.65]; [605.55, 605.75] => 14.8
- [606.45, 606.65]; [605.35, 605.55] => 14.2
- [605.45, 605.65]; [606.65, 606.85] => 16.5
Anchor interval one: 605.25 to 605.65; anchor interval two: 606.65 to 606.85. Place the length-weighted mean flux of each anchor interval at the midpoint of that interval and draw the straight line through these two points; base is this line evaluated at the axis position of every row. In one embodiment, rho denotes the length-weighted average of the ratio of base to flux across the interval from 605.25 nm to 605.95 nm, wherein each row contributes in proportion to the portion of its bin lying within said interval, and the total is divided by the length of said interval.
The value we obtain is 1.03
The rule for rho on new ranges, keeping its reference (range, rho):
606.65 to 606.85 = 1.00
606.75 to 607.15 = 1.06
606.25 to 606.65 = 1.04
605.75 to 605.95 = 1.06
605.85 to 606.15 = 1.07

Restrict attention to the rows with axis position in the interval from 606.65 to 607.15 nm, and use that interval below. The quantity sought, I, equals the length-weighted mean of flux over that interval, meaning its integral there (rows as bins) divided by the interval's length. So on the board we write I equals 21.6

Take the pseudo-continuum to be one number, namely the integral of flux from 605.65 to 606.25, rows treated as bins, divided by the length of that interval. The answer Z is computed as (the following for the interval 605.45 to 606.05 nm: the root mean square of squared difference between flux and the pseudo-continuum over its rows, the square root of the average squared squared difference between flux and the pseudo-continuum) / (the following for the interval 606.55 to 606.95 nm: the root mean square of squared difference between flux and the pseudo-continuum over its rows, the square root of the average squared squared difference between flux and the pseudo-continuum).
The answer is 0.1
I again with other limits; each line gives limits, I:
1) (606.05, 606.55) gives 19.9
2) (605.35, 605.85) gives 18.6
